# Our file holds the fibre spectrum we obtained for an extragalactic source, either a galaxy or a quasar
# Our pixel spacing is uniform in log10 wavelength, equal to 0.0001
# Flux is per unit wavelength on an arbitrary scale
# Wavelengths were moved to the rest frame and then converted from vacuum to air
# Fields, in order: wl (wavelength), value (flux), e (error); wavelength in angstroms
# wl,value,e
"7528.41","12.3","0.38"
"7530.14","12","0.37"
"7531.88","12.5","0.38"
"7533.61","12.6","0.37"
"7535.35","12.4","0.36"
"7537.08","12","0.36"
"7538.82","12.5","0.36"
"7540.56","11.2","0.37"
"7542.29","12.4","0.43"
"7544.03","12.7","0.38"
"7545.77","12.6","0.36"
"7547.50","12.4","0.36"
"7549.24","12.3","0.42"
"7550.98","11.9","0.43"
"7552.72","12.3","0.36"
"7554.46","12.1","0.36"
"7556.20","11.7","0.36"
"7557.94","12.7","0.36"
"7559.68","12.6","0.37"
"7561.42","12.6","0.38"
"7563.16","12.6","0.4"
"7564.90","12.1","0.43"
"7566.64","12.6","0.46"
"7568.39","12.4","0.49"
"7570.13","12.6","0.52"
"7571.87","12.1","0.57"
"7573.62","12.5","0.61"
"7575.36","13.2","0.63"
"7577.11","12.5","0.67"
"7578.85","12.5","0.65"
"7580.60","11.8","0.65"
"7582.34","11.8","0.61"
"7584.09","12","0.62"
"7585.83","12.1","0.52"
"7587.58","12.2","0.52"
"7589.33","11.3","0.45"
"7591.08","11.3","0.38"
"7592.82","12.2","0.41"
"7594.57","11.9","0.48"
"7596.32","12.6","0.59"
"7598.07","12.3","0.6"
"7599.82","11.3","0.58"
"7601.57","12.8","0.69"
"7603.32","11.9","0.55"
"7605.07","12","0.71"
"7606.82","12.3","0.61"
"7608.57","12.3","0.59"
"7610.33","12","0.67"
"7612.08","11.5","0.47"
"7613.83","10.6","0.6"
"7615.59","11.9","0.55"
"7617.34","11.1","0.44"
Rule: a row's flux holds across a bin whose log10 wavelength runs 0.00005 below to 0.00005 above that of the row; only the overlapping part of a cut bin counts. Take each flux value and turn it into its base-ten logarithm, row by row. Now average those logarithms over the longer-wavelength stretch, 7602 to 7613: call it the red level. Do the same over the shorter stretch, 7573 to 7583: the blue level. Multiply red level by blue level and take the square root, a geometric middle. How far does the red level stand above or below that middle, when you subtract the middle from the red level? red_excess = -0.007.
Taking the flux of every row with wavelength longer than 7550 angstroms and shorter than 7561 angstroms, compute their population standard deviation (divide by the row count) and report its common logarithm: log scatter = -0.45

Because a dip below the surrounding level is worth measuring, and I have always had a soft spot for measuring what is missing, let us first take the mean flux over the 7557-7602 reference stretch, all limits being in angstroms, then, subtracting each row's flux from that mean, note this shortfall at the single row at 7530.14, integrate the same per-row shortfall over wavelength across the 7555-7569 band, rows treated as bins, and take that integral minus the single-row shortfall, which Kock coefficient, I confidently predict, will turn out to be -2.5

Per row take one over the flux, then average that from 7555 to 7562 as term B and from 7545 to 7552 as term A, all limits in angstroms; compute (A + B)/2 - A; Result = -0.0003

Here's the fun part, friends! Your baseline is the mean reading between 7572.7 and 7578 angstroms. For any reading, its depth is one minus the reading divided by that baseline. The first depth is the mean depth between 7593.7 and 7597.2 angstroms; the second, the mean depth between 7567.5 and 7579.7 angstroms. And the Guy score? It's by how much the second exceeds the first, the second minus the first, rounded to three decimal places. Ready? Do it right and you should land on -0.023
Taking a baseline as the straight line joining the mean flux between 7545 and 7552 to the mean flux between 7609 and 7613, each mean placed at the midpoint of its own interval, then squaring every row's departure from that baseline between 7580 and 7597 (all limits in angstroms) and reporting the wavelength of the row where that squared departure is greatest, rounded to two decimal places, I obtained 7596.32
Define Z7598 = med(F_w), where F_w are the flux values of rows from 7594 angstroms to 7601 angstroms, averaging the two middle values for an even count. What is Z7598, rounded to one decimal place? 12.1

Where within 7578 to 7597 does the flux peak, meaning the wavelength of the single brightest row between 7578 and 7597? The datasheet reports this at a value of 7596.32 angstroms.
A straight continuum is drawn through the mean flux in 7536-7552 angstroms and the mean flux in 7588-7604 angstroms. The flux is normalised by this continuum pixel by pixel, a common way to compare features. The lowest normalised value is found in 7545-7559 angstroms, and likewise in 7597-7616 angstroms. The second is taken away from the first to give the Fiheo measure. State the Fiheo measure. 0.07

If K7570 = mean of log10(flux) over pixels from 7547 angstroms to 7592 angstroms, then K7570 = 1.09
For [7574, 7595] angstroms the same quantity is 1.08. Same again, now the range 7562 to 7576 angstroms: 1.10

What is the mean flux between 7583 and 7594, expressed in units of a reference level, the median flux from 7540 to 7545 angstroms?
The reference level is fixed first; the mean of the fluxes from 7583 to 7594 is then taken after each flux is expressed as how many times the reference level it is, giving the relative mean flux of 0.96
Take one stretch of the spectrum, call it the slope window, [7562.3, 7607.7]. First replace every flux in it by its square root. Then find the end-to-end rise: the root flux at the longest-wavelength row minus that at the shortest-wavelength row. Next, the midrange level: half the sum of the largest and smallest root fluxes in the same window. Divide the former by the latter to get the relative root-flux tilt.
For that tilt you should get -0.012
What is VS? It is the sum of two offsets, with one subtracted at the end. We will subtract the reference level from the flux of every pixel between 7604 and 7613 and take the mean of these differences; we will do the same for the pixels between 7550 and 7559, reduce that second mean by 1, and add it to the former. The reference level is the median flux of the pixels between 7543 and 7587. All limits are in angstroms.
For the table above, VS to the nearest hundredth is -1.64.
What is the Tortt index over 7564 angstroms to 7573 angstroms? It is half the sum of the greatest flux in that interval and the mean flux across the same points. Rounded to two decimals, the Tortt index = 12.48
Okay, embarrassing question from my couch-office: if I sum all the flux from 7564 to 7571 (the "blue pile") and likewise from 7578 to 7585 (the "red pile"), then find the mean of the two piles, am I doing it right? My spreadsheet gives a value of 48.9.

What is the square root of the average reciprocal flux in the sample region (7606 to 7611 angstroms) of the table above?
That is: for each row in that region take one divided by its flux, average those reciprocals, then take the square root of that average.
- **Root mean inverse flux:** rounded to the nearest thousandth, 0.286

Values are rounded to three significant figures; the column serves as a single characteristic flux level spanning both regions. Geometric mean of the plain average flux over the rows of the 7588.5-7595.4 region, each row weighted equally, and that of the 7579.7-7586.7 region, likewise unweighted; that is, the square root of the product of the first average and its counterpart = 11.8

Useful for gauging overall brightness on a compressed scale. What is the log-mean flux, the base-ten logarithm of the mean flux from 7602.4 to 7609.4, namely 1.084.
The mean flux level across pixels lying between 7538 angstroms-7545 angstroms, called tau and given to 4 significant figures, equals 12.20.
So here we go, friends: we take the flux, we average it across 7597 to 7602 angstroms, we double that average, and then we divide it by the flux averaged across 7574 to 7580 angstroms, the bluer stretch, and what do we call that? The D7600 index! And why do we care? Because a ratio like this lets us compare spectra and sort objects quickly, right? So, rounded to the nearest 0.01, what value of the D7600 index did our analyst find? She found 1.91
